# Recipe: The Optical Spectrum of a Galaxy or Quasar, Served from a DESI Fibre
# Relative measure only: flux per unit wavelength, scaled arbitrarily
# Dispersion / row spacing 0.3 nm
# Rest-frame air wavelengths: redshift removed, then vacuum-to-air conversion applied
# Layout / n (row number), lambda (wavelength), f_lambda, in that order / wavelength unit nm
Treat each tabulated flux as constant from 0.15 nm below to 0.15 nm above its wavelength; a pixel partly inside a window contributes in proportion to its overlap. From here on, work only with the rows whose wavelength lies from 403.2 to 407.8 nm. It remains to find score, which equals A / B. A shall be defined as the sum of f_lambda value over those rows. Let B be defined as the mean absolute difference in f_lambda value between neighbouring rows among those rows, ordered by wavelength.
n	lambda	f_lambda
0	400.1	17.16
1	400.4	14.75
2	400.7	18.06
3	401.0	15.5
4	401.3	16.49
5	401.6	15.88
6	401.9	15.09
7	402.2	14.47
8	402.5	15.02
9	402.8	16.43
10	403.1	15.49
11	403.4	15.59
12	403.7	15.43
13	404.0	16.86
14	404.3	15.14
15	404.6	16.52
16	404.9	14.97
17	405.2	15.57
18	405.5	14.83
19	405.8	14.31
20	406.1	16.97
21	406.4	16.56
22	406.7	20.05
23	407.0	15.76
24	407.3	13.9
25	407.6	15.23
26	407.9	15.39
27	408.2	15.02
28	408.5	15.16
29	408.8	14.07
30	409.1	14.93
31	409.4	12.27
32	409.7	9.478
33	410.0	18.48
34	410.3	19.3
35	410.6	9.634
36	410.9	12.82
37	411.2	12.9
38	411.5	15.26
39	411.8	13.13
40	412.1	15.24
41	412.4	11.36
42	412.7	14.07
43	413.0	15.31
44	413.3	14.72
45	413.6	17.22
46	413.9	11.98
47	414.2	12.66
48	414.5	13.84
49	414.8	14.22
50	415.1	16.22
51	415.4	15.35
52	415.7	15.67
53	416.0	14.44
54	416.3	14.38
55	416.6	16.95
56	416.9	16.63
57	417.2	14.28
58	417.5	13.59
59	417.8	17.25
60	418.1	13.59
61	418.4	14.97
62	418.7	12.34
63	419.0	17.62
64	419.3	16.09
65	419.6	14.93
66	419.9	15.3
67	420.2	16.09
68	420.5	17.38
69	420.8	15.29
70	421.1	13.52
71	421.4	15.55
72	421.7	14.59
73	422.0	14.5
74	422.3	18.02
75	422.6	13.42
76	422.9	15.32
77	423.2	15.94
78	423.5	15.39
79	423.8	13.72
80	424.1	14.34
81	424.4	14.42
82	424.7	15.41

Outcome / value 150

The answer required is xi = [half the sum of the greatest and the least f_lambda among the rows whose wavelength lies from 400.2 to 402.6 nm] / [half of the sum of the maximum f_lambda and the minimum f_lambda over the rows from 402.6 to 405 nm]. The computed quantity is 1.02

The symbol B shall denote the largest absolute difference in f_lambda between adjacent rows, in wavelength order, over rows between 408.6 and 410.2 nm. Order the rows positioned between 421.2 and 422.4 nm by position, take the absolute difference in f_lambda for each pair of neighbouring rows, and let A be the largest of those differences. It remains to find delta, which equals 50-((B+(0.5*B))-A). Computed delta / 40.0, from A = 3.5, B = 9.0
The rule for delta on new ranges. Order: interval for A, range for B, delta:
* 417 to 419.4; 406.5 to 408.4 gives 48.8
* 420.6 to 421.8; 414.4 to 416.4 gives 49.0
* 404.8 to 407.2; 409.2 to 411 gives 39.8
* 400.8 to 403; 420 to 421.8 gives 48.3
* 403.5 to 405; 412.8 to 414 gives 43.9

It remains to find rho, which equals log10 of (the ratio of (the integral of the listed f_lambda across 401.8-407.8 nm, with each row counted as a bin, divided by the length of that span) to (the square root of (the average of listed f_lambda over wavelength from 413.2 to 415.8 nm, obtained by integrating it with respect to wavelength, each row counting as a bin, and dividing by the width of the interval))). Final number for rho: 0.6136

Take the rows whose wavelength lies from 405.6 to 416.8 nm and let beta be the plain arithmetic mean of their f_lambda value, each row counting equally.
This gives 14.7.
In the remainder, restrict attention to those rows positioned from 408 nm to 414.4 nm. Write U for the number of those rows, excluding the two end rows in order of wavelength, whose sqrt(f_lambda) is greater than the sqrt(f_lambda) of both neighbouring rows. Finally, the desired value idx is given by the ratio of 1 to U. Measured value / 0.1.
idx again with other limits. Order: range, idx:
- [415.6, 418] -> 1.0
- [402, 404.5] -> 0.3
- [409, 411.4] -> 1.0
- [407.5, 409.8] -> 0.3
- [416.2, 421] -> 0.2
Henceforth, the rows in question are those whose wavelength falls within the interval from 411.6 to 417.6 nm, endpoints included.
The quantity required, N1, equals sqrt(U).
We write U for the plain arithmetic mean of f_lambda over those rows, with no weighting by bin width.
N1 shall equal 3.82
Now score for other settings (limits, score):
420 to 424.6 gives 146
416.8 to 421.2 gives 112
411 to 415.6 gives 107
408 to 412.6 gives 72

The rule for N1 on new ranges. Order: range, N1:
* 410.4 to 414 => 3.69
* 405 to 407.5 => 4.00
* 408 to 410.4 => 3.85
